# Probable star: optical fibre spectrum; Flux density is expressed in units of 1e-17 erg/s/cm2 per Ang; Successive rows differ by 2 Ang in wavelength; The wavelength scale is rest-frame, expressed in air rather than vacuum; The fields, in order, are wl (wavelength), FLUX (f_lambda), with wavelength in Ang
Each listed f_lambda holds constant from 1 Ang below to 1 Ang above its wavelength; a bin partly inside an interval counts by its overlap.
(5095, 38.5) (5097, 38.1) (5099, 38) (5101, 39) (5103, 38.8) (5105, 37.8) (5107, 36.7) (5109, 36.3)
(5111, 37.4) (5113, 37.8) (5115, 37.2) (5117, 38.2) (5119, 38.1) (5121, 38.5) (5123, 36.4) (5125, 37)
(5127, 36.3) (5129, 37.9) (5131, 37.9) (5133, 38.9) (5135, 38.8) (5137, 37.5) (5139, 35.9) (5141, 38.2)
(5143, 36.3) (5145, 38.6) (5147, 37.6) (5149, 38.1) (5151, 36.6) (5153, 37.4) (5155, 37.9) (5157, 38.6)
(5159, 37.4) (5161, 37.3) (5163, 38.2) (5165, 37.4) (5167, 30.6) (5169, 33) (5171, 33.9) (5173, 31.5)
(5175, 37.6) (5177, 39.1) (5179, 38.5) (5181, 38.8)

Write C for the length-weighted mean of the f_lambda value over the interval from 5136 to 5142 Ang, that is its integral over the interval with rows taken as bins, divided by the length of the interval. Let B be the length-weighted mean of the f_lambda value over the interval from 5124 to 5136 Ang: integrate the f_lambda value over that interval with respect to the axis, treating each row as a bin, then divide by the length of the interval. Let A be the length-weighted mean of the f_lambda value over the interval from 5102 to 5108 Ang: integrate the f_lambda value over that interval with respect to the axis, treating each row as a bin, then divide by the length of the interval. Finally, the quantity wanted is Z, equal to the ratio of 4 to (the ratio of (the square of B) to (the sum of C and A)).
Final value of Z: 0.210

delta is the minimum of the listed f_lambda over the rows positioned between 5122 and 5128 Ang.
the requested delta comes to 36.3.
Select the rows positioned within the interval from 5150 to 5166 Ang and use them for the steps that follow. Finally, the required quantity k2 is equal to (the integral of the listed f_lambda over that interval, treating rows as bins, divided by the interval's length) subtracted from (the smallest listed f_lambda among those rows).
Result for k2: -1.0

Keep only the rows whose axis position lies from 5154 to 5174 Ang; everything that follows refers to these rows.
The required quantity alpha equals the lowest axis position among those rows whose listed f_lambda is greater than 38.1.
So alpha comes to 5157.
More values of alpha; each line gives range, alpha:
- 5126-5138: 5133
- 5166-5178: 5177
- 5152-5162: 5157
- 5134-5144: 5135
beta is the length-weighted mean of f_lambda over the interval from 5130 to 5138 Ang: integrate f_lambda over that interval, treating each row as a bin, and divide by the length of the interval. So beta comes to 38.3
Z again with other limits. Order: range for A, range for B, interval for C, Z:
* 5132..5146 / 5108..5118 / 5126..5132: 0.215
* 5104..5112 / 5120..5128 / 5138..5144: 0.215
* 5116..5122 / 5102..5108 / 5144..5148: 0.214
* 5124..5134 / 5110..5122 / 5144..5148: 0.211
